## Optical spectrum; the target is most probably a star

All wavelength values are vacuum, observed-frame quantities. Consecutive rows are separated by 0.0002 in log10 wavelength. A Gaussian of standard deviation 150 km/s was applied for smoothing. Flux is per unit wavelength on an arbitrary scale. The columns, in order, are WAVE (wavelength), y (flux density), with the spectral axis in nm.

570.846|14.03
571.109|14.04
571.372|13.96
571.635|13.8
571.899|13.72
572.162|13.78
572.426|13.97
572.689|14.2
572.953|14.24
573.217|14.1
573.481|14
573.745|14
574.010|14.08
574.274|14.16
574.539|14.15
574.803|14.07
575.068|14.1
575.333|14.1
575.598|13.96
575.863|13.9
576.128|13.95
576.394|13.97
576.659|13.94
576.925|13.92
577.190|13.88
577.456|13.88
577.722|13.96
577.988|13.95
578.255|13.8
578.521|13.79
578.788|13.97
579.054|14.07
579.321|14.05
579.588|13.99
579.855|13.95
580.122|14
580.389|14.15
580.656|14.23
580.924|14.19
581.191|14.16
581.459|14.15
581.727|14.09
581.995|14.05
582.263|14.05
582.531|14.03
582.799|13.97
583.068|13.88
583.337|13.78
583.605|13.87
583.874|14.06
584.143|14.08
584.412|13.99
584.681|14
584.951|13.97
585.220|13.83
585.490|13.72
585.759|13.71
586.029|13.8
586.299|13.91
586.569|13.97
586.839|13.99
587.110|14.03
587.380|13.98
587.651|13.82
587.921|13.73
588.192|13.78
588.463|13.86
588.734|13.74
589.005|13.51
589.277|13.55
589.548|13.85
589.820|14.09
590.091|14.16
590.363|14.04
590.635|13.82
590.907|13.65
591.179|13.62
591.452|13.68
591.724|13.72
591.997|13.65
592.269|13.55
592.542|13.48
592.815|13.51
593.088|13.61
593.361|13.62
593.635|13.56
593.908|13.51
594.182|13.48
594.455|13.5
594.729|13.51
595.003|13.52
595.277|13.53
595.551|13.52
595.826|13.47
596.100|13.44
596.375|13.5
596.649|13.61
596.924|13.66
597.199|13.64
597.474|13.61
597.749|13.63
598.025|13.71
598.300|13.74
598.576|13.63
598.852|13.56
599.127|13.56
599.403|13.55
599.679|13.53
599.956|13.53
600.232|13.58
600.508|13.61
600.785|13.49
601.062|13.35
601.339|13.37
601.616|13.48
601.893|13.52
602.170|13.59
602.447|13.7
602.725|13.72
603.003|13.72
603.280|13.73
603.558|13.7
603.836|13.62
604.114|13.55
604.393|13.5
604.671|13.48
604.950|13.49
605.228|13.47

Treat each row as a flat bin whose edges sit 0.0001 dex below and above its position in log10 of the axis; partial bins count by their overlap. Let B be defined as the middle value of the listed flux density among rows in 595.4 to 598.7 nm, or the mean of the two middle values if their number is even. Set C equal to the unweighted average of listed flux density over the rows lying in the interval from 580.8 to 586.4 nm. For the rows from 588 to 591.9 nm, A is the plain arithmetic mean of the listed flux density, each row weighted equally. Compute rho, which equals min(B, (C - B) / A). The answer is 0.025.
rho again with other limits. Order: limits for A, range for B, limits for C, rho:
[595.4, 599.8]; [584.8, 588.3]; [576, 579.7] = 0.008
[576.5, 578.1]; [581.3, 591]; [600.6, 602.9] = -0.030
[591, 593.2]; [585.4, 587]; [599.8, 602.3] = -0.026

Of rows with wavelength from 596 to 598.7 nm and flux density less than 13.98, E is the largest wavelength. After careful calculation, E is 598.576 nm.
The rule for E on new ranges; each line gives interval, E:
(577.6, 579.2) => 578.788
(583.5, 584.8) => 583.605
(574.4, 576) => 575.863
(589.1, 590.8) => 590.635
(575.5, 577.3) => 577.190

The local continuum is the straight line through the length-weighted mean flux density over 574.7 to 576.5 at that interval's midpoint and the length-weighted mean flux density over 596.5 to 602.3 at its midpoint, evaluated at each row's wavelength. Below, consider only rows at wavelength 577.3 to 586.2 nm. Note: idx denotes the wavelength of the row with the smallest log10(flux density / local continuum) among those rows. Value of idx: 578.521 nm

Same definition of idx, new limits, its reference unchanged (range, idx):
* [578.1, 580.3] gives 578.521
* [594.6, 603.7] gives 601.062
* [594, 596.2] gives 596.100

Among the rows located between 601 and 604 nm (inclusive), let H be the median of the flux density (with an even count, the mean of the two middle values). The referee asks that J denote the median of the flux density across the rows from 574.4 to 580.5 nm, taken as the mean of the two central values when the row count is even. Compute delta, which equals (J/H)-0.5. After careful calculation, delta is 0.52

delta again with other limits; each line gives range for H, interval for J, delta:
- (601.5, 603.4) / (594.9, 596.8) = 0.49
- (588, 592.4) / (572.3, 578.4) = 0.52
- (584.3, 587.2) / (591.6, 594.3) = 0.47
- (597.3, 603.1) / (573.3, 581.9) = 0.53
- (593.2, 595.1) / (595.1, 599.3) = 0.51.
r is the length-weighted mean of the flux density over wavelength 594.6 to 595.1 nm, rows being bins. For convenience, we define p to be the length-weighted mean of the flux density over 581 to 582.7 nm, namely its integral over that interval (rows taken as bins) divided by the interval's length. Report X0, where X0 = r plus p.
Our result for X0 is 27.6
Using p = 14.10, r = 13.5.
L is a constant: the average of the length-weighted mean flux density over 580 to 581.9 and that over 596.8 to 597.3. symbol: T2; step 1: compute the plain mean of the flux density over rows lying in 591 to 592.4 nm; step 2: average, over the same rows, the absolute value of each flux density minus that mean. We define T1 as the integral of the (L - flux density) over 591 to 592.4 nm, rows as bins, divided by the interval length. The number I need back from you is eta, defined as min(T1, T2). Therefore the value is 0.05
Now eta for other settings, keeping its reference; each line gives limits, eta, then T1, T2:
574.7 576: -0.13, -0.13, 0.077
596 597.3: 0.08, 0.32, 0.080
